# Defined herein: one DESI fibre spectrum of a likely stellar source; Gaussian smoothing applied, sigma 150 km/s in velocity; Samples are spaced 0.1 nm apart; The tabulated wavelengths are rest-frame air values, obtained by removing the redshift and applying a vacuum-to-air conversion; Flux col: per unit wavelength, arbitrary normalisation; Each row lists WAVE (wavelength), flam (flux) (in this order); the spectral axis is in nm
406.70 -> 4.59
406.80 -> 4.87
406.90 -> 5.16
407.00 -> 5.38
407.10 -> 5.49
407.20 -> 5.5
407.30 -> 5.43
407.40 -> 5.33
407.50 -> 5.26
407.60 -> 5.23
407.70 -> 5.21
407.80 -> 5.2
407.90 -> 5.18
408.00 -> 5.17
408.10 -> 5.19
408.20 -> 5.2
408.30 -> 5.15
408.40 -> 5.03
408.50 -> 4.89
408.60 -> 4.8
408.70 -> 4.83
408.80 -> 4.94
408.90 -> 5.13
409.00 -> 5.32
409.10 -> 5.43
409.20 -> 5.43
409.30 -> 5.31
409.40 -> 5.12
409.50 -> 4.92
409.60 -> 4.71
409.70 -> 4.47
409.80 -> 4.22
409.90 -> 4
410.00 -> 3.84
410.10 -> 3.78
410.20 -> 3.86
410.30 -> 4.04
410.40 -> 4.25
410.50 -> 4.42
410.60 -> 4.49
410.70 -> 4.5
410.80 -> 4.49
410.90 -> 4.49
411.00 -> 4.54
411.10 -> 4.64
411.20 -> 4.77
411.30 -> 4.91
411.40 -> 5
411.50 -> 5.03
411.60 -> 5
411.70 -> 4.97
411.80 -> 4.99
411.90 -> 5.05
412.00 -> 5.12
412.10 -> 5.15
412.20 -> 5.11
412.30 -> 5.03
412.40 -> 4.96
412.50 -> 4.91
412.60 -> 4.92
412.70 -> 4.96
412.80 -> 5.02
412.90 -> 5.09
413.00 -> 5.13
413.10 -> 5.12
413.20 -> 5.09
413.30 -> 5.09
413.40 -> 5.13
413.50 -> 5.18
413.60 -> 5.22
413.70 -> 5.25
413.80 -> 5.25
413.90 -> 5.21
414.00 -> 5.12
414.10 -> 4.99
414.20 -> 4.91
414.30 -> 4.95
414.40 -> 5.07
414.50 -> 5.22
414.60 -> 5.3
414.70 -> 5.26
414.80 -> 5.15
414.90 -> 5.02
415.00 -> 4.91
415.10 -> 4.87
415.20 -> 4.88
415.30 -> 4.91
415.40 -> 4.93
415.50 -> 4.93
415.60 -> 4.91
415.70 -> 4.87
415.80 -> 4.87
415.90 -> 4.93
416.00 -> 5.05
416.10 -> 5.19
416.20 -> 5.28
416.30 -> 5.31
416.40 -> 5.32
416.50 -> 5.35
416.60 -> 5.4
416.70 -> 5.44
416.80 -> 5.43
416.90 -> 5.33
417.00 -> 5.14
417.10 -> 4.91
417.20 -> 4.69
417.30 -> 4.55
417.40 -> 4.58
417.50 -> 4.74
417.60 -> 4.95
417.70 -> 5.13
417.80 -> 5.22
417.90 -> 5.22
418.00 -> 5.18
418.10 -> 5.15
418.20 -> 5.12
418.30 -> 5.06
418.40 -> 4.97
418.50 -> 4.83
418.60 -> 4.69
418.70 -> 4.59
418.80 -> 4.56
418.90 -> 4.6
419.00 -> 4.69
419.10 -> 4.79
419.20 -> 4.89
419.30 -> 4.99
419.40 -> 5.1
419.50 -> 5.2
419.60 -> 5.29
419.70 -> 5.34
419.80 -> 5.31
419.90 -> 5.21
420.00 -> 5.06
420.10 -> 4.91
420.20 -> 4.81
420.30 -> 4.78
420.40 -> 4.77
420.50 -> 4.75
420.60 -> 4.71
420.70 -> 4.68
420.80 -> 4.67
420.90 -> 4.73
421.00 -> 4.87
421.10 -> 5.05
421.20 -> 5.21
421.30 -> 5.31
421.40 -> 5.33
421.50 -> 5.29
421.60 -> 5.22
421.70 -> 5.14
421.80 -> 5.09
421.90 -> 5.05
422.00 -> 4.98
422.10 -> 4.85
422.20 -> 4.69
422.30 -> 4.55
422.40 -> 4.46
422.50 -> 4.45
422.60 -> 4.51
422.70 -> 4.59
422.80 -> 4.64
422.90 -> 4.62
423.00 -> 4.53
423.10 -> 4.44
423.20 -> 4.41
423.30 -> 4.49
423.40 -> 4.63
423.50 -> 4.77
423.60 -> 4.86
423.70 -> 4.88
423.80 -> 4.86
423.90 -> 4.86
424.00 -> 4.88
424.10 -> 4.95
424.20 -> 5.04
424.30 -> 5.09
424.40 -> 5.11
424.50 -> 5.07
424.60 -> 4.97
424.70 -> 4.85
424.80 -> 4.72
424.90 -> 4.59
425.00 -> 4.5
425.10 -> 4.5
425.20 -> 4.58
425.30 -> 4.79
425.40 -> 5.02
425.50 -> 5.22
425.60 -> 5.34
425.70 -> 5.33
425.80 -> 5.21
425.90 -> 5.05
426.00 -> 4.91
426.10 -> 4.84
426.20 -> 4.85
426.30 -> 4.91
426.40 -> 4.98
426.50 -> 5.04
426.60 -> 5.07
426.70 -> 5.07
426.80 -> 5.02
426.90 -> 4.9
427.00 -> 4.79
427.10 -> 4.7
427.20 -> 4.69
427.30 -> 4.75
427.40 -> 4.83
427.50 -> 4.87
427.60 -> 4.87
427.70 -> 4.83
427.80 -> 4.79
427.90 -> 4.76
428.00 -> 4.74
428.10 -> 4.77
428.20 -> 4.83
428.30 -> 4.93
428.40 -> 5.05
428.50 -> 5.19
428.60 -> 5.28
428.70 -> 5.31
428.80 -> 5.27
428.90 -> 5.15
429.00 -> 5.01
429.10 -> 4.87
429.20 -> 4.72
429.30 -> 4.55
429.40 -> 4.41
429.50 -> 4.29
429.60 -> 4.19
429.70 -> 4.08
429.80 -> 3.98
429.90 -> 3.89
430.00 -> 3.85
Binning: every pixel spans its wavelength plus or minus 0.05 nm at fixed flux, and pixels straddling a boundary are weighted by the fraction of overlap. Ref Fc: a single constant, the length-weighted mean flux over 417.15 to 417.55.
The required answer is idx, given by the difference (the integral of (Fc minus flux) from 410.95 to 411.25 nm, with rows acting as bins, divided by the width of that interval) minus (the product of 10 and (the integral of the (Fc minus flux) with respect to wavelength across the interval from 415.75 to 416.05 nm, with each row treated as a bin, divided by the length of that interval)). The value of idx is 3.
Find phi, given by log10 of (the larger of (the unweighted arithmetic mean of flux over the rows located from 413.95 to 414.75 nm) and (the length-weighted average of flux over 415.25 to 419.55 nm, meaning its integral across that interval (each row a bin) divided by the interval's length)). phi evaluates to 0.708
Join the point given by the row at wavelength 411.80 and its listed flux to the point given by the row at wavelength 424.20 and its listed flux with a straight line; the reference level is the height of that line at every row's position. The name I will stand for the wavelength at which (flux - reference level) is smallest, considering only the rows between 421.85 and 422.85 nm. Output 422.50 nm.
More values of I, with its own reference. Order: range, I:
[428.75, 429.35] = 429.30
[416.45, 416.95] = 416.90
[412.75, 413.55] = 412.80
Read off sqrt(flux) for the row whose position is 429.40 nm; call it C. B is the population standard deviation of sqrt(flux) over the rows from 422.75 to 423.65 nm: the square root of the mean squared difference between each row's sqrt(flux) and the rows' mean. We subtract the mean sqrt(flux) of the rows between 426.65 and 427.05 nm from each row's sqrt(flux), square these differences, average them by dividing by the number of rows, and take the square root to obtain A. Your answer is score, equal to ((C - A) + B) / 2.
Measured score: 1.05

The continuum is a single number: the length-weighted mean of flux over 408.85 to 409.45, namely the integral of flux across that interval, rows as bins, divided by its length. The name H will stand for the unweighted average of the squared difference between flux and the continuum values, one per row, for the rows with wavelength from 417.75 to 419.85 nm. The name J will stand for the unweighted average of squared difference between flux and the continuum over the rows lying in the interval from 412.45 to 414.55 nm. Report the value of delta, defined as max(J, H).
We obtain 0.15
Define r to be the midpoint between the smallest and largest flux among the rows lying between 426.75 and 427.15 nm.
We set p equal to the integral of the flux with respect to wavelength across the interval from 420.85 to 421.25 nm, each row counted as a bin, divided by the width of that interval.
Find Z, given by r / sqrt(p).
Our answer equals 2.18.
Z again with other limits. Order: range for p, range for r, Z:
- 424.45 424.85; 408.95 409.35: 2.43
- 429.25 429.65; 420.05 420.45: 2.32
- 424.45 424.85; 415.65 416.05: 2.24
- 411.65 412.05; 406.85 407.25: 2.38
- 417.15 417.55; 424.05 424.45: 2.34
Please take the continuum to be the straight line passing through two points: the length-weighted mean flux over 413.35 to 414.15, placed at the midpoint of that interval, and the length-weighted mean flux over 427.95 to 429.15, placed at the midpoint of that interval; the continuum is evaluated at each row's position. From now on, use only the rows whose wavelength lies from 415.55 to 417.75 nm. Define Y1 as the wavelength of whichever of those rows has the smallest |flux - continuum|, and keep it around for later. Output 417.00 nm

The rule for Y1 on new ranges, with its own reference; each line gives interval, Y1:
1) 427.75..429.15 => 428.40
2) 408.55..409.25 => 408.90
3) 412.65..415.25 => 413.50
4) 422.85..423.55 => 423.50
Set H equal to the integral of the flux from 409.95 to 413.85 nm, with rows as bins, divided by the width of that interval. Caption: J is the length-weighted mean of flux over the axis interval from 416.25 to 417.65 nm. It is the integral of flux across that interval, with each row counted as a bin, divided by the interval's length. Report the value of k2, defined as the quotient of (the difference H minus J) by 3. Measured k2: -0.09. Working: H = 4.82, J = 5.08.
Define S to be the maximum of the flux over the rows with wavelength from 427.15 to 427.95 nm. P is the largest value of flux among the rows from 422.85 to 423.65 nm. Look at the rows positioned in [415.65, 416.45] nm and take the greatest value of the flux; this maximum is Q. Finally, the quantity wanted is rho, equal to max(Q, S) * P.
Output 25.9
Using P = 4.86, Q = 5.32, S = 4.87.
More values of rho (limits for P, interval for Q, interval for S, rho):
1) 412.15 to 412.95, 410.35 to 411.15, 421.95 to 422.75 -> 25.4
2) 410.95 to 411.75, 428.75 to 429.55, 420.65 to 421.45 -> 26.8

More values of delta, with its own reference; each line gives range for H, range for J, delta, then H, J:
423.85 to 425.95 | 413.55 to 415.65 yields 0.19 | 0.19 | 0.08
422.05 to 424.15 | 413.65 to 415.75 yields 0.42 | 0.42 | 0.08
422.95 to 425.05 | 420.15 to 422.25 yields 0.30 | 0.30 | 0.17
